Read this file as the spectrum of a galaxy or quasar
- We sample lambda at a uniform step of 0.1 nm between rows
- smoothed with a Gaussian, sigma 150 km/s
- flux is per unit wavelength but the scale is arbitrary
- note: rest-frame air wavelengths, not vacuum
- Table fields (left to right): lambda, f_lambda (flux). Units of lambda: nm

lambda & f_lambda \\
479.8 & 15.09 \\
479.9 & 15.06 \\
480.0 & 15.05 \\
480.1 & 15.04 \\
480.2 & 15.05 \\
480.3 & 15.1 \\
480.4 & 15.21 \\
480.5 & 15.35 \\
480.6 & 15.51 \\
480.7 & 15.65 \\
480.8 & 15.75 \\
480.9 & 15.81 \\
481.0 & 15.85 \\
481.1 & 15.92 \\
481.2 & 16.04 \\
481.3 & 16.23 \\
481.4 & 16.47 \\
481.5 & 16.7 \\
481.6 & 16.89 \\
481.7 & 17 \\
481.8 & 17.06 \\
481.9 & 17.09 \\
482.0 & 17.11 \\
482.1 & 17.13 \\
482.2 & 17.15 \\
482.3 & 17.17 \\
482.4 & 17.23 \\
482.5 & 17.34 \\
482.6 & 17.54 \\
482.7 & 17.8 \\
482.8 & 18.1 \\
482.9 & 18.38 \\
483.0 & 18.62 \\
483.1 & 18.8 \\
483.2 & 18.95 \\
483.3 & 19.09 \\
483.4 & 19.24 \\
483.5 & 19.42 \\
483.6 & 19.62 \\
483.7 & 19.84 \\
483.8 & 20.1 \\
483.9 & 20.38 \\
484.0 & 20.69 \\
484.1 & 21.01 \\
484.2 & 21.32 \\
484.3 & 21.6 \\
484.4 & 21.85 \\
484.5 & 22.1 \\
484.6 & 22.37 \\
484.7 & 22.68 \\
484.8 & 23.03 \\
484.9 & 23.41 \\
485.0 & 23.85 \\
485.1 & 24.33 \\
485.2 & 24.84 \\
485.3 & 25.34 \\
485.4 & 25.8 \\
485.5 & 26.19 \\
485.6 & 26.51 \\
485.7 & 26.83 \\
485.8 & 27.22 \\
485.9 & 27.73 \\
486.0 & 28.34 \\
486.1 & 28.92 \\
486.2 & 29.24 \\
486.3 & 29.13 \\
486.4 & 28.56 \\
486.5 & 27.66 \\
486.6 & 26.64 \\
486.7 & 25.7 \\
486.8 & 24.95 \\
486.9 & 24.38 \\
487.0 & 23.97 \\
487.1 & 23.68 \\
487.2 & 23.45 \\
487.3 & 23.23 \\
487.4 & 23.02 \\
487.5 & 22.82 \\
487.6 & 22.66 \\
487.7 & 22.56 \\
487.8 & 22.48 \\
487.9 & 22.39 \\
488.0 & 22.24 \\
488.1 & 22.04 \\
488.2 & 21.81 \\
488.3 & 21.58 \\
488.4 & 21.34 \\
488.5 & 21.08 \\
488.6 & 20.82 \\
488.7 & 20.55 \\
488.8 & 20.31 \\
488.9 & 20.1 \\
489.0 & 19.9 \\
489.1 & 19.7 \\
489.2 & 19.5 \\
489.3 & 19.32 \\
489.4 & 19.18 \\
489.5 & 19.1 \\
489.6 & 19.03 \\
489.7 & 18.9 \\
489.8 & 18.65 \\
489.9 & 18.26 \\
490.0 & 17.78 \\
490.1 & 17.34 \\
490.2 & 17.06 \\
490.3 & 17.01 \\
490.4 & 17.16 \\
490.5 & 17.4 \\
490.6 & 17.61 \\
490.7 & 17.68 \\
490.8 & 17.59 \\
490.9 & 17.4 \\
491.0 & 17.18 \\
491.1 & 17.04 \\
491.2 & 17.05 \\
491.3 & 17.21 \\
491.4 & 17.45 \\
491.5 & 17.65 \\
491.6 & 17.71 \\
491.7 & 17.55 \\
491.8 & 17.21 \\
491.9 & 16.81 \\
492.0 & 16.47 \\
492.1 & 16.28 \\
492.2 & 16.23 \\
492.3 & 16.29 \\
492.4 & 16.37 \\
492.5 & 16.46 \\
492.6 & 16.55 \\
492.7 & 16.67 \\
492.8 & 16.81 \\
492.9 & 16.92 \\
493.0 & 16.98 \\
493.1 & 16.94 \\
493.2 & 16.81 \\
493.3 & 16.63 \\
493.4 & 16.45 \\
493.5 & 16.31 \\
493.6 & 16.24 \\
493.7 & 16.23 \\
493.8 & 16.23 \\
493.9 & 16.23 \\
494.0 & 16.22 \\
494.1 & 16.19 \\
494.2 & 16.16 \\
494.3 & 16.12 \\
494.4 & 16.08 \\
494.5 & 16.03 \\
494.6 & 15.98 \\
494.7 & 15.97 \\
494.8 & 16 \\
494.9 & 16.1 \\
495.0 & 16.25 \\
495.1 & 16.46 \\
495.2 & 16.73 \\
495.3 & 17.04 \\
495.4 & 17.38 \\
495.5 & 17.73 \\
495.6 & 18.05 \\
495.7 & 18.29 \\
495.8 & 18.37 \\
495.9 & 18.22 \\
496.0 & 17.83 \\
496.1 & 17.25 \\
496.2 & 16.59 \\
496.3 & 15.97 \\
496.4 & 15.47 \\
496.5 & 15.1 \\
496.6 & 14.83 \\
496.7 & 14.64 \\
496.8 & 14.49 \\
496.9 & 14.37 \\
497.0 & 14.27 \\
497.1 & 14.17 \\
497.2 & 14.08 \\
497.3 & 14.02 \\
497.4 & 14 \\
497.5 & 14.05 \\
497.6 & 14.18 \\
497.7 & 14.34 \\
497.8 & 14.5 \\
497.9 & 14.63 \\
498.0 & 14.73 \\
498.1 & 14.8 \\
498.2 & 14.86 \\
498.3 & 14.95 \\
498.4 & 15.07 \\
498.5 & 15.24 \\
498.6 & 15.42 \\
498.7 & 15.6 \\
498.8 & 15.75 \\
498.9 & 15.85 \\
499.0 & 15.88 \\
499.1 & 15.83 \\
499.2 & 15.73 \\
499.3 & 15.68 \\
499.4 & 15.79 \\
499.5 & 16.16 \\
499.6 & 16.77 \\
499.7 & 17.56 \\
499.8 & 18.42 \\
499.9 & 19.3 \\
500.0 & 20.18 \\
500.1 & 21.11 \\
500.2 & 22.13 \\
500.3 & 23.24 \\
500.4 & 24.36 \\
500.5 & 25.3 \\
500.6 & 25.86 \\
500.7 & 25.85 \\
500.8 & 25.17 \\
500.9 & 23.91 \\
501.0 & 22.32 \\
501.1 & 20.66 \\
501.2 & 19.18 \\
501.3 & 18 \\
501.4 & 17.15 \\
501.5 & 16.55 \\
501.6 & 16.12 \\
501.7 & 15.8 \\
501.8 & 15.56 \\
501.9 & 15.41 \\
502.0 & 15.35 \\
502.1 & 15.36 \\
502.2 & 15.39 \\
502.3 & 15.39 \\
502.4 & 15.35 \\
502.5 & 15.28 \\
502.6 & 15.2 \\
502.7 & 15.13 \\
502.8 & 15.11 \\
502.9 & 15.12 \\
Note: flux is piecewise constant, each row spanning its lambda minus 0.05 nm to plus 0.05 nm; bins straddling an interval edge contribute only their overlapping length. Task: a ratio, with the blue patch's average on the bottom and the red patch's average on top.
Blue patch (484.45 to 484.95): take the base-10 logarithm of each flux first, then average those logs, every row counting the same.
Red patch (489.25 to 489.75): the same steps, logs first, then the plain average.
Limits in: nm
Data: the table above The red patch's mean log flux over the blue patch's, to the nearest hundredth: 0.94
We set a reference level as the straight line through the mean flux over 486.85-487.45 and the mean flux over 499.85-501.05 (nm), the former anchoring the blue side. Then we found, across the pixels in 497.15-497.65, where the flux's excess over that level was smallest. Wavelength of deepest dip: 497.4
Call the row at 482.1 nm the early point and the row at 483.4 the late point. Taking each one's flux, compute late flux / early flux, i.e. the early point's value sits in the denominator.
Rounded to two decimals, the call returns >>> 1.12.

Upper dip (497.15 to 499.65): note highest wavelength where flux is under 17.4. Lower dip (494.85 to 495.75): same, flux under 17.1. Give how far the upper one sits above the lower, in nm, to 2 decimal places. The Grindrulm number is 4.30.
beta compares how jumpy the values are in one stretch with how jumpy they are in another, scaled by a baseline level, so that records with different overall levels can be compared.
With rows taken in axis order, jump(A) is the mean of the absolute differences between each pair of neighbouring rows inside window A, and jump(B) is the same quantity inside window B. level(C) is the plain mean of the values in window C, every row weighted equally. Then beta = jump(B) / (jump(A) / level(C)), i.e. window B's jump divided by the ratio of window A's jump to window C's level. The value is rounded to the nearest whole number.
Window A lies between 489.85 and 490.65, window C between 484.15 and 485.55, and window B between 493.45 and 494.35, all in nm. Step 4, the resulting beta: 2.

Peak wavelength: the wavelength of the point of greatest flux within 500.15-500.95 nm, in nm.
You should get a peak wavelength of 500.6 nm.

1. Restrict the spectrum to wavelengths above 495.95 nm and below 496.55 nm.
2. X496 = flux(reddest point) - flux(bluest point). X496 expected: -2.7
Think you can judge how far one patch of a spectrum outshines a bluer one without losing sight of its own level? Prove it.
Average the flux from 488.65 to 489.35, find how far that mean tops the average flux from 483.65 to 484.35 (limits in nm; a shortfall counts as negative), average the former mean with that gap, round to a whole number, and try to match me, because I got 10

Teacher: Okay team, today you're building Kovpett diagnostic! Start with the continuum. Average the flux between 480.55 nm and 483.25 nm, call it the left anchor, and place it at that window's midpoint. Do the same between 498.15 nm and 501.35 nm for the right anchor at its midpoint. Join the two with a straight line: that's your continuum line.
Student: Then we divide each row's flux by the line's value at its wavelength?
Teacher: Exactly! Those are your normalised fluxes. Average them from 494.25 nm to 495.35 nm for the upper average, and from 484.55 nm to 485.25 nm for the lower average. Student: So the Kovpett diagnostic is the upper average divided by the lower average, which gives 0.65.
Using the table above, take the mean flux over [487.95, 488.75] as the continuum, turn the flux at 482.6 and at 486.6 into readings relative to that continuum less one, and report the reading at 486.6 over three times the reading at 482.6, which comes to -0.45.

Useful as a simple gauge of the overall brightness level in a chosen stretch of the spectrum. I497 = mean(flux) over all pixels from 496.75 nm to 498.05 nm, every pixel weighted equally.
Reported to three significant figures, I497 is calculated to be 14.3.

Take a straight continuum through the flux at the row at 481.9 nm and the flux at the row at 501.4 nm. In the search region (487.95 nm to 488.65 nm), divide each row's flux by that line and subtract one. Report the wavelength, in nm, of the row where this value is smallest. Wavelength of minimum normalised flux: 488.6 nm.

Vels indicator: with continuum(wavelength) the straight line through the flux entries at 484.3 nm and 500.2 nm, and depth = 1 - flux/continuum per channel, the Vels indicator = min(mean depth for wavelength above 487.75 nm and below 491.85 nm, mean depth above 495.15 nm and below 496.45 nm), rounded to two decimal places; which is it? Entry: 0.13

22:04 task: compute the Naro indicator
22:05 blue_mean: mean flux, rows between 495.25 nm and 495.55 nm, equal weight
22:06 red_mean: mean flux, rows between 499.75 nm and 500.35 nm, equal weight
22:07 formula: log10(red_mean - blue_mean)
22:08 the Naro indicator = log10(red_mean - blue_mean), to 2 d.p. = 0.52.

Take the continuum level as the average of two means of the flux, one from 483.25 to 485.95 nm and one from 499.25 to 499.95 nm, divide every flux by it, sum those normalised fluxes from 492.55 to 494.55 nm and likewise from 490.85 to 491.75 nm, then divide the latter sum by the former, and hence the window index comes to 0.5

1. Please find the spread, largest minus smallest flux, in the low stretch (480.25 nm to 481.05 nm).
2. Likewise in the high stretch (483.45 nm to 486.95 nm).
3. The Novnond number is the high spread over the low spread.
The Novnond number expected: 13.1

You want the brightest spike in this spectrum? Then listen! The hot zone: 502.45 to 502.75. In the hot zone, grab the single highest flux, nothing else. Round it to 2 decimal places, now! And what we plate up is 15.28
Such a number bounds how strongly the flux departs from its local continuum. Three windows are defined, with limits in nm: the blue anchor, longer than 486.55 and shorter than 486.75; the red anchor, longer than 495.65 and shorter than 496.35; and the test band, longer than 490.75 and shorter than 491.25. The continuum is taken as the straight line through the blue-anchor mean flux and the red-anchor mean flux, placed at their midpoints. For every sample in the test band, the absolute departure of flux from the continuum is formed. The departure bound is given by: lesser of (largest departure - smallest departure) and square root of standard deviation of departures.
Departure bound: 0.27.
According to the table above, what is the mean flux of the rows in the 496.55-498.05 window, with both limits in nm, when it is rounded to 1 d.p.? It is 14.4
